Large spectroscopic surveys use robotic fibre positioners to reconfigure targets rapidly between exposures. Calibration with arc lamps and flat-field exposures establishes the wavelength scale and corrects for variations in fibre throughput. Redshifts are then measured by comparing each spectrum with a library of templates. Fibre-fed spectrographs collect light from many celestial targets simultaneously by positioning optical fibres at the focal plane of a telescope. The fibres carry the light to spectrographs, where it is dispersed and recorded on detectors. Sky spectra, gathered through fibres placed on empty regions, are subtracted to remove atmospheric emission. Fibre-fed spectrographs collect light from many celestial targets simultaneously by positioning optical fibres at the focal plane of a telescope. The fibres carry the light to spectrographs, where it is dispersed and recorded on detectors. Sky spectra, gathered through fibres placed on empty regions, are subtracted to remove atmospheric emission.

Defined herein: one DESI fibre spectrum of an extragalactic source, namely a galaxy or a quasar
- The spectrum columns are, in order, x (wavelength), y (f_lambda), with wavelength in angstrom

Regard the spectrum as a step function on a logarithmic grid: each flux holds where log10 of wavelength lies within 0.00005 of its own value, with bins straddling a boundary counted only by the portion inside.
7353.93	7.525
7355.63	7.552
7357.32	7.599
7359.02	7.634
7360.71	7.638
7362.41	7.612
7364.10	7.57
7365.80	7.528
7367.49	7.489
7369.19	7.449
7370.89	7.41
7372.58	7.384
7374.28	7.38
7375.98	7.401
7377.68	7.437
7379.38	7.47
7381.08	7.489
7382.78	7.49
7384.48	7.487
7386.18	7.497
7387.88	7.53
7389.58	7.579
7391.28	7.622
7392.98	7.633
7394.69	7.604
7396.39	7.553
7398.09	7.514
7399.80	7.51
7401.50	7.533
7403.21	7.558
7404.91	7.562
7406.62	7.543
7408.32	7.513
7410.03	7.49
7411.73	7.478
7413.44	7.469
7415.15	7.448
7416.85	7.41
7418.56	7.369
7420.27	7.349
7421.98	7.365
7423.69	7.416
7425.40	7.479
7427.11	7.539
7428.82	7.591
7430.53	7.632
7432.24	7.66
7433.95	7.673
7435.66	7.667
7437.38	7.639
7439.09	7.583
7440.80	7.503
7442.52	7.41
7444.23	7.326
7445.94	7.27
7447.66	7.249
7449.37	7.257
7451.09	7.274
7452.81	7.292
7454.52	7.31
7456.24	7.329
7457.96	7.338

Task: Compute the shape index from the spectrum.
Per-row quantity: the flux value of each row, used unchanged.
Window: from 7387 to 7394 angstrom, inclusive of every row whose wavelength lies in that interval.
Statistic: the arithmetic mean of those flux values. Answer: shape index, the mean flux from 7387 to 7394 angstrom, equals 7.59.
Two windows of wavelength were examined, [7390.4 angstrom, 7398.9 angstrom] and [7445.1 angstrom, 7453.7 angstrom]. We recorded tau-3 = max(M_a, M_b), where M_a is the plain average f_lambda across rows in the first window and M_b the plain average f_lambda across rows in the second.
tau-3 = 7.59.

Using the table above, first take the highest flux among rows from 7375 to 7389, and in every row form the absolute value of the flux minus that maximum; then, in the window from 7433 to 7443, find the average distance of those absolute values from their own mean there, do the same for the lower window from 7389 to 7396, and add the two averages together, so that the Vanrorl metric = 0.057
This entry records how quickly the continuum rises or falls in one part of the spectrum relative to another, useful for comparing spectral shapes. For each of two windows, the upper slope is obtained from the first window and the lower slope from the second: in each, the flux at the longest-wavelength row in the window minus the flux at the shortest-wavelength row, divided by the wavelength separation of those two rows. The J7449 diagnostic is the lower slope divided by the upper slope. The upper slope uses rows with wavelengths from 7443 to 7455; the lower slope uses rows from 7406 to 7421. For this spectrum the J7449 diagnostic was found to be 9.1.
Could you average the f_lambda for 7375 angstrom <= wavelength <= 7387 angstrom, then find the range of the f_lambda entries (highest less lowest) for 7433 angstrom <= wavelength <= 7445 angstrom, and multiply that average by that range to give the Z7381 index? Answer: 2.6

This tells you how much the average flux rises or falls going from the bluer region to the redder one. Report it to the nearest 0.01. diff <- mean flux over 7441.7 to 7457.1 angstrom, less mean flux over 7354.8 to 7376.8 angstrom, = -0.21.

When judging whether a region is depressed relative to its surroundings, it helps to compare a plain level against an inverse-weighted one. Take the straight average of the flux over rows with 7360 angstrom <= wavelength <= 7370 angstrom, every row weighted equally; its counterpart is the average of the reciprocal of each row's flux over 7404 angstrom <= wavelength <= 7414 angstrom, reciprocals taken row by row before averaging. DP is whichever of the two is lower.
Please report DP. 0.1332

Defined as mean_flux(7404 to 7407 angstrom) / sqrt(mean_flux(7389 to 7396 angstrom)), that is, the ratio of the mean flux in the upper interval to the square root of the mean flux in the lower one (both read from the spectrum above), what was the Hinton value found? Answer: 2.74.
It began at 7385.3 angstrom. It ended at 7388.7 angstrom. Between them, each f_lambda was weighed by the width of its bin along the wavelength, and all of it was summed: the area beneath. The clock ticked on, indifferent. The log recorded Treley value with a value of 26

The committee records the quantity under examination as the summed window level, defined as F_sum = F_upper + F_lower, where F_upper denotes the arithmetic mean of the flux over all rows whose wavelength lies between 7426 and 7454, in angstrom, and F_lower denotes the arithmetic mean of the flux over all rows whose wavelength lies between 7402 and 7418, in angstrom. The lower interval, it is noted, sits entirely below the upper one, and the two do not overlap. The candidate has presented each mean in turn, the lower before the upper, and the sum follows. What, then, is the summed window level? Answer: 15.0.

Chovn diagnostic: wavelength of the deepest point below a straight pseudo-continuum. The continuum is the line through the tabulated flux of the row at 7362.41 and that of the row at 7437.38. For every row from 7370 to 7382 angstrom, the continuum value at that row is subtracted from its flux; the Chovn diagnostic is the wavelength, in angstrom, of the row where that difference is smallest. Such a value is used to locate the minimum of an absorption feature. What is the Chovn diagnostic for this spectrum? 7374.28 angstrom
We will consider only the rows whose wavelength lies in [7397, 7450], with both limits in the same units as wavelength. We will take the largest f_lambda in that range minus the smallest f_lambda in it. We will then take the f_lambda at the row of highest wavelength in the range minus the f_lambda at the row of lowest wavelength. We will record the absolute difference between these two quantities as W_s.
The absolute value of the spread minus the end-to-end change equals 0.68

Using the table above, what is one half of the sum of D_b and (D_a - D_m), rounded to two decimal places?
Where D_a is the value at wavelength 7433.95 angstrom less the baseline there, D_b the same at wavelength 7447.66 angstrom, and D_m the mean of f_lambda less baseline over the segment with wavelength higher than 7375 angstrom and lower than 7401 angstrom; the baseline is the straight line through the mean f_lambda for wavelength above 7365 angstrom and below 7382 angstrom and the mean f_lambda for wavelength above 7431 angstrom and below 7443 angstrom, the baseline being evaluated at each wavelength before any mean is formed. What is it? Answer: -0.16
